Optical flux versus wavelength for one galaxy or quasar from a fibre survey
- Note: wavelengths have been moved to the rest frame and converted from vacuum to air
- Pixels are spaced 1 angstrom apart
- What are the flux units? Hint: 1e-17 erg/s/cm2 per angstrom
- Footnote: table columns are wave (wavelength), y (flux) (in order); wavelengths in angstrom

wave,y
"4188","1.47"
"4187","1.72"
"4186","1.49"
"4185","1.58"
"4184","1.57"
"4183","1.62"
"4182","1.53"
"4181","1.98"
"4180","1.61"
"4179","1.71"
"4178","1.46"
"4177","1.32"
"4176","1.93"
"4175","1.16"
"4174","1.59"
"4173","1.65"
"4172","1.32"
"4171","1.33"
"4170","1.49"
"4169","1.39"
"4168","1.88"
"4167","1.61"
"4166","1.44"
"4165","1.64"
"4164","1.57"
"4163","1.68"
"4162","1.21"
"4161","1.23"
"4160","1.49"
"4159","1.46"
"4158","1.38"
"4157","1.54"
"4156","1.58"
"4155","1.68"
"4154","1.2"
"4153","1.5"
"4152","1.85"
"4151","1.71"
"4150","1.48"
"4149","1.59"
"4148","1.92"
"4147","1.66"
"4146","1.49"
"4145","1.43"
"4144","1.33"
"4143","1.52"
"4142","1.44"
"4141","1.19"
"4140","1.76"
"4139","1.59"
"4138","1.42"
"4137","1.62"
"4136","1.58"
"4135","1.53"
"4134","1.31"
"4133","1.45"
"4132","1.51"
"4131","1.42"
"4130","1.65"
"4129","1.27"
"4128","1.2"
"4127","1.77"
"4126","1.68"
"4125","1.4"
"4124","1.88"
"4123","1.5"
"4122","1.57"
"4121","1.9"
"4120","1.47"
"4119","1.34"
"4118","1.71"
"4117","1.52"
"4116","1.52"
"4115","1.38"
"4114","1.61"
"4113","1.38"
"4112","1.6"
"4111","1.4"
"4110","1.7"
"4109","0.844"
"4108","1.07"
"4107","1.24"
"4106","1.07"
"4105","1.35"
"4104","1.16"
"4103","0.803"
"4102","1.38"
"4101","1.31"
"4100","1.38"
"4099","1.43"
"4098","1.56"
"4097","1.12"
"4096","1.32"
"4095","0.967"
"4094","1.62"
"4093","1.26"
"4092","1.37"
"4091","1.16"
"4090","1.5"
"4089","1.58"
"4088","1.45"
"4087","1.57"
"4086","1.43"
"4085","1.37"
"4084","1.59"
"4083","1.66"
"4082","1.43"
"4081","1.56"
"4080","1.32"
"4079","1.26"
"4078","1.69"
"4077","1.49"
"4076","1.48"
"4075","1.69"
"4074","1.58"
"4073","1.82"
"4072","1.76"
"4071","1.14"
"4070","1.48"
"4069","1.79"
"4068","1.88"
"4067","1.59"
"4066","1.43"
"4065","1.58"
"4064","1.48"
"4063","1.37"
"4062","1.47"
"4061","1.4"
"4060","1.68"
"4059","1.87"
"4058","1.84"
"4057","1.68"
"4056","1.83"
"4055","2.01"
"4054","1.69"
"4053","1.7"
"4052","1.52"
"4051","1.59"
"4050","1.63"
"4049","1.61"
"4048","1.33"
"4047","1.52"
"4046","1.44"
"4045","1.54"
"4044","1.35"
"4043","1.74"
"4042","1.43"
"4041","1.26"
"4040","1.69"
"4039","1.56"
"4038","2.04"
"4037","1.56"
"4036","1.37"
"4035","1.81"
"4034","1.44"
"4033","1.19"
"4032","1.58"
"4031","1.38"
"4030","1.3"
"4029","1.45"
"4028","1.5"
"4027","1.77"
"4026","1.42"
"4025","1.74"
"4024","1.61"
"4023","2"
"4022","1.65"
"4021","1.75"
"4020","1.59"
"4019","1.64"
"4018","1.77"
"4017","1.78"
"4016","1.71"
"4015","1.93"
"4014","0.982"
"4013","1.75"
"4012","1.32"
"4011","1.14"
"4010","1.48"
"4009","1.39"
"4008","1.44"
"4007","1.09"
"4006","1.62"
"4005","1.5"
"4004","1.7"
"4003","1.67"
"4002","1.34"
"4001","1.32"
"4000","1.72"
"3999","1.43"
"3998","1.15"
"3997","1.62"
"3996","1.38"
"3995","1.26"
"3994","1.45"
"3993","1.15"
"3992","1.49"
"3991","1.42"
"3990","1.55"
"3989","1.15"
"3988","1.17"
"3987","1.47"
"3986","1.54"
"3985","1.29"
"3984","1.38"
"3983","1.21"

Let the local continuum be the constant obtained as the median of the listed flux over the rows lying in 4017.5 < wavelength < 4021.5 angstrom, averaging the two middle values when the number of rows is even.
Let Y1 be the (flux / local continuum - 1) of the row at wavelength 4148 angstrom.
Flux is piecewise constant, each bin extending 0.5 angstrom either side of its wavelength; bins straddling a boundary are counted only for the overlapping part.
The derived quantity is 0.13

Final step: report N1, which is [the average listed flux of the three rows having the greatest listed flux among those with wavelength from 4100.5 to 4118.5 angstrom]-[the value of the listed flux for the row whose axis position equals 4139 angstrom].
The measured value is 0.1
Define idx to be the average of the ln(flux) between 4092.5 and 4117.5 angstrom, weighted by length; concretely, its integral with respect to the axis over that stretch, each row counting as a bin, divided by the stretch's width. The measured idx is 0.26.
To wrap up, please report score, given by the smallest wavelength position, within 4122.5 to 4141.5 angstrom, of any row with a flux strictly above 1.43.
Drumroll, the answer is 4123 angstrom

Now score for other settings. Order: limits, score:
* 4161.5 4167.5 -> 4163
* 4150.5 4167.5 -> 4151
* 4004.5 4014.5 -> 4005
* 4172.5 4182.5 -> 4173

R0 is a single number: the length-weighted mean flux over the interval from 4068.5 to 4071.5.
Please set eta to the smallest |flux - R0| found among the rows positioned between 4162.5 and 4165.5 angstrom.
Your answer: 0.10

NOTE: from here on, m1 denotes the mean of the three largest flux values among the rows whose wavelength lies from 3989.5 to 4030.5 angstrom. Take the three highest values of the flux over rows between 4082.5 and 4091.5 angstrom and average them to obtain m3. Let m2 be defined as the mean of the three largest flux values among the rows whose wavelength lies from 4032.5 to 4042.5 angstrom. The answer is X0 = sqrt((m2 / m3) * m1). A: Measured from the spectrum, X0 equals 1.48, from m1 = 1.90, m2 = 1.85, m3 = 1.61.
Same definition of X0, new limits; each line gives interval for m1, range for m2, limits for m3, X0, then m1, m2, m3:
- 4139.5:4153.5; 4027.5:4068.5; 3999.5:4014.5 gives 1.45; 1.84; 1.98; 1.72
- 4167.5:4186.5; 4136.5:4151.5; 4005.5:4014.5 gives 1.46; 1.93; 1.80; 1.62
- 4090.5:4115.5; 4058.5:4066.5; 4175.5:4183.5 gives 1.22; 1.64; 1.71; 1.87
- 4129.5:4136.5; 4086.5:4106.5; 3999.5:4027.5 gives 1.15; 1.59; 1.59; 1.90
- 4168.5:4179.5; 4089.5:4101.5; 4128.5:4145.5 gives 1.28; 1.76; 1.56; 1.68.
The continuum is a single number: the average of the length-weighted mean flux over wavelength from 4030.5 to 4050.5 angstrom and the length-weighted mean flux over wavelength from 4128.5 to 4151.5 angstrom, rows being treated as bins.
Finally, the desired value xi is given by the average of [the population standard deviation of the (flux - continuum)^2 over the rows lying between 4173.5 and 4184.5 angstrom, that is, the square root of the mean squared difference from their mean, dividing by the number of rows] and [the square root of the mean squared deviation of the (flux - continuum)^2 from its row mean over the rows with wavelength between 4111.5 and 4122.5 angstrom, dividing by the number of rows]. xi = 0.056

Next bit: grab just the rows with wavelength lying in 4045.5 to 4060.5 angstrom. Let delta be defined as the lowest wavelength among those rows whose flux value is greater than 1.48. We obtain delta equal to 4047 angstrom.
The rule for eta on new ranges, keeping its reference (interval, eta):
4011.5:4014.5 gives 0.15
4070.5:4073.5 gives 0.29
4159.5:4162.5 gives 0.02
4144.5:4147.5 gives 0.02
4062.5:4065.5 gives 0.01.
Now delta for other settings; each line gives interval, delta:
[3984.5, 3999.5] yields 3986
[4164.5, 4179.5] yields 4165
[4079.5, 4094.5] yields 4081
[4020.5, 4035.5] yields 4021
